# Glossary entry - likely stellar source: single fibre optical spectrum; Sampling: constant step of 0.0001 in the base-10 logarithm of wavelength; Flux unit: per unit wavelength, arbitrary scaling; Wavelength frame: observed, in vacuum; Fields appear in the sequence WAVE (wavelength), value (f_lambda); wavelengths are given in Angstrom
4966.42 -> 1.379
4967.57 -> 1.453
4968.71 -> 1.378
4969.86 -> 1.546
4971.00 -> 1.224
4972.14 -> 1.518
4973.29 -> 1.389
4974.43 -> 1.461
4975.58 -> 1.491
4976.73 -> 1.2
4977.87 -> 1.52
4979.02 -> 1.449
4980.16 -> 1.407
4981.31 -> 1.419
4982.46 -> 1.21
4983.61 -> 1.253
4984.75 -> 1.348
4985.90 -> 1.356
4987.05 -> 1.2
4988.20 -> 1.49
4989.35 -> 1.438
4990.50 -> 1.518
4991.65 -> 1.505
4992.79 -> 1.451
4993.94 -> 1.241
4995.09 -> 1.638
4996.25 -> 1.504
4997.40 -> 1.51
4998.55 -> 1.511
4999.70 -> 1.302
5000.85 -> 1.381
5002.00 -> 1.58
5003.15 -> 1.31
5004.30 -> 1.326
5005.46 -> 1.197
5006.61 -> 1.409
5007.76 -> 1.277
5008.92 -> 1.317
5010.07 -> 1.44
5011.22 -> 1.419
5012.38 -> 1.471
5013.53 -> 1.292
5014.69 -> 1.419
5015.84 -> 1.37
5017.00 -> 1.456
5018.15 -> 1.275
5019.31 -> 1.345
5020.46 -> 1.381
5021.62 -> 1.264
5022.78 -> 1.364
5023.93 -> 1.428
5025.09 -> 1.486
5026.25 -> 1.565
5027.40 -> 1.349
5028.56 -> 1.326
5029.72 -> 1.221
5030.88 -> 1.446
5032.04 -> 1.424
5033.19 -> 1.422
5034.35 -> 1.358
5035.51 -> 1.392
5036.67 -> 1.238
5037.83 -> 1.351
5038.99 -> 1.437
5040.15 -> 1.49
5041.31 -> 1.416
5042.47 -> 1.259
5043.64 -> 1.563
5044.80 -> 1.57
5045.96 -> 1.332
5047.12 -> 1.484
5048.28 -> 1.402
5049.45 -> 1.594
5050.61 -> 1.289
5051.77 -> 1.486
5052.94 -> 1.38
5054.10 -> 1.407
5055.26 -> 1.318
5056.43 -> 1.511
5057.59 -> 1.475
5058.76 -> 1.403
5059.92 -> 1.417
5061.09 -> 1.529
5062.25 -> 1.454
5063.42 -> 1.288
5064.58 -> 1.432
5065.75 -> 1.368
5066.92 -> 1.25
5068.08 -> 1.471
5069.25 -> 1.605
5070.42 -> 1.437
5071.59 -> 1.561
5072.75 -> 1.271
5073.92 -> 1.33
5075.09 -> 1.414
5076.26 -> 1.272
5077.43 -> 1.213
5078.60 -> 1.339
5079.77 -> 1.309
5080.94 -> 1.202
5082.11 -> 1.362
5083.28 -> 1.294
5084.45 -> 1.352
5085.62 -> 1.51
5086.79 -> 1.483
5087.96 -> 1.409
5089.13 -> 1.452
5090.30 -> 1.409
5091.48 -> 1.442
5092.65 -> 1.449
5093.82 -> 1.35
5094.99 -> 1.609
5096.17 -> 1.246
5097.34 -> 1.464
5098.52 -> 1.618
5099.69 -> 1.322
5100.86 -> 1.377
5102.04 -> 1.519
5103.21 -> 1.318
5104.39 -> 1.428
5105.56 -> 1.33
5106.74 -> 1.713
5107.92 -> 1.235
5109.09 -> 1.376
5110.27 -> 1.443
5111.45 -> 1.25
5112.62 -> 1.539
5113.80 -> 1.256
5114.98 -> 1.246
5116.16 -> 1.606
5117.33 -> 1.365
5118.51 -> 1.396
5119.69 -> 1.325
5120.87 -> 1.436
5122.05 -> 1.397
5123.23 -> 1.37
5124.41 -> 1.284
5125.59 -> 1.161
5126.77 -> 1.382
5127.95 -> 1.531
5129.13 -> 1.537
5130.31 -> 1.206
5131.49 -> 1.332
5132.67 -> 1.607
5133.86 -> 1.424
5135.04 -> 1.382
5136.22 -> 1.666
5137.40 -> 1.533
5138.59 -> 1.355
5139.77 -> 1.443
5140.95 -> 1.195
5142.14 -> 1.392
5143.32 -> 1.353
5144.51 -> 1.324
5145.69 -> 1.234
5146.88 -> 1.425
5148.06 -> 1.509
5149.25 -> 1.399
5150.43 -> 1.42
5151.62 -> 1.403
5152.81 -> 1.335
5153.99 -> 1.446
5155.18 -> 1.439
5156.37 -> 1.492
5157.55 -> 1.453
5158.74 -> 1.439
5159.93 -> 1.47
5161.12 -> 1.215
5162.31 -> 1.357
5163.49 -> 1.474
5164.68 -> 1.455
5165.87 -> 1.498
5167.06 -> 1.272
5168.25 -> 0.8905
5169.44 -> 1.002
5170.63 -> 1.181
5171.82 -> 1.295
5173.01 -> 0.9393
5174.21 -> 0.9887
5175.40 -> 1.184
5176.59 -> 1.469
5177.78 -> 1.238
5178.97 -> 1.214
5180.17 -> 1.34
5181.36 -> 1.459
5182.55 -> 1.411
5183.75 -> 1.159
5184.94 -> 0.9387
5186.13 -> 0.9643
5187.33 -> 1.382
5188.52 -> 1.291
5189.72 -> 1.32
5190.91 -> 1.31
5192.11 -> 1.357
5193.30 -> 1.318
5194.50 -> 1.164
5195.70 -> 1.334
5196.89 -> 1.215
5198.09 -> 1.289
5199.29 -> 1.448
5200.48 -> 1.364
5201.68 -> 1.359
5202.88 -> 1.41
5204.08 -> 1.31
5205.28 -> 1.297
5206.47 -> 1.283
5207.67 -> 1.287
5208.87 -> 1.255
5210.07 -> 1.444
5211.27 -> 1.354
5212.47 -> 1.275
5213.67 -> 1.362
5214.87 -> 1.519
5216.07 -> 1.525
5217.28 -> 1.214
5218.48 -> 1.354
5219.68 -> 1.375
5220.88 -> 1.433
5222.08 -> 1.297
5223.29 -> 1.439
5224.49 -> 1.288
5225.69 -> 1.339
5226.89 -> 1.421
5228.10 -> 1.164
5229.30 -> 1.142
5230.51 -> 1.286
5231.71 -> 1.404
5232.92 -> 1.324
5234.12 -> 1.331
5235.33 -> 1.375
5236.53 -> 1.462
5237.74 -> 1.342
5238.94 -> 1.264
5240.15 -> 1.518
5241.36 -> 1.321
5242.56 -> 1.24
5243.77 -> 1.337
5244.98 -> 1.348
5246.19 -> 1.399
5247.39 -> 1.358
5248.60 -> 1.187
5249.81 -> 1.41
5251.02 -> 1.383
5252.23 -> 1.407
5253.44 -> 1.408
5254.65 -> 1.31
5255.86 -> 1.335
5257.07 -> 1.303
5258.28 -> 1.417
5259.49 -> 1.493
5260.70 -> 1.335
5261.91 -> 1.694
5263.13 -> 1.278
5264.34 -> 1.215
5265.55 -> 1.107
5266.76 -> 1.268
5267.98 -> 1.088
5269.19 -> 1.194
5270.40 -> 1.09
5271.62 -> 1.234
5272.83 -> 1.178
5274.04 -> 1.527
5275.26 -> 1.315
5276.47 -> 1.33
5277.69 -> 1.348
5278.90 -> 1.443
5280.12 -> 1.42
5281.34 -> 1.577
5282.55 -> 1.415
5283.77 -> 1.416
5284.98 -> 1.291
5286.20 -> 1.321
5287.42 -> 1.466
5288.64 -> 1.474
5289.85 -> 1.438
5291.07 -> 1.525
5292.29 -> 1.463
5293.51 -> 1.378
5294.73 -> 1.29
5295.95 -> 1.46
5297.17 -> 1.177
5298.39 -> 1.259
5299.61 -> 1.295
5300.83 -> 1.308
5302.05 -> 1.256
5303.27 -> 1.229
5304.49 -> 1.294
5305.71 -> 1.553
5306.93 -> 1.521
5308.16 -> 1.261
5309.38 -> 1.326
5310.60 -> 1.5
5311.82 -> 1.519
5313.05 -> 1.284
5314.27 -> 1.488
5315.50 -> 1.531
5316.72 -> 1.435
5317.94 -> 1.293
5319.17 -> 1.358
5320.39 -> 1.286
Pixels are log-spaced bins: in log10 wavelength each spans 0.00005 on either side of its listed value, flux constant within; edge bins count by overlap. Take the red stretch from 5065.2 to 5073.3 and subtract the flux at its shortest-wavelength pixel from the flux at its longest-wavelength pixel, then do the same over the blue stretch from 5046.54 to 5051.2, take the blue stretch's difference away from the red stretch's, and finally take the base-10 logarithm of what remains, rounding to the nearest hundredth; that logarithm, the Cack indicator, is -1.01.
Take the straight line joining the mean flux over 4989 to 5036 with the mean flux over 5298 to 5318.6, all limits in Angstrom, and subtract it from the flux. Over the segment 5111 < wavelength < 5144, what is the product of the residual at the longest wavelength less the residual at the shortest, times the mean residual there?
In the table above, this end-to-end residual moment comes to 0.0003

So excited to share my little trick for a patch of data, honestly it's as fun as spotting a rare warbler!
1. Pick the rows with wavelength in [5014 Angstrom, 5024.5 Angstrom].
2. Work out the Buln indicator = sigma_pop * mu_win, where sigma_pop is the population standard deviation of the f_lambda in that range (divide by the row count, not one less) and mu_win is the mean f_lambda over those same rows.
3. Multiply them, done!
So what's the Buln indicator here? 0.08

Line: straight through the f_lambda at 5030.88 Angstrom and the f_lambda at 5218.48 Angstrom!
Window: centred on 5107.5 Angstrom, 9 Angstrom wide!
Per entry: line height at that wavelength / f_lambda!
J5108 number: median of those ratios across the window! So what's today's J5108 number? 1.04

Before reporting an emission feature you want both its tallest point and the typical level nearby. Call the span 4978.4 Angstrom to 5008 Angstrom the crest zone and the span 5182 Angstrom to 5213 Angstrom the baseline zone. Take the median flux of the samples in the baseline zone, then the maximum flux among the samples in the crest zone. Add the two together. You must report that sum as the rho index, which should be 2.95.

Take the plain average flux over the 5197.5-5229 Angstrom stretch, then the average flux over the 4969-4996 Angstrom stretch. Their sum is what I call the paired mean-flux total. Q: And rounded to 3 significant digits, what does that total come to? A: 2.75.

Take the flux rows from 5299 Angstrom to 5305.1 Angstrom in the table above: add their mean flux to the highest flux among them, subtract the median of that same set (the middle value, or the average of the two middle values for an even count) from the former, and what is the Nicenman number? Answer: 1.29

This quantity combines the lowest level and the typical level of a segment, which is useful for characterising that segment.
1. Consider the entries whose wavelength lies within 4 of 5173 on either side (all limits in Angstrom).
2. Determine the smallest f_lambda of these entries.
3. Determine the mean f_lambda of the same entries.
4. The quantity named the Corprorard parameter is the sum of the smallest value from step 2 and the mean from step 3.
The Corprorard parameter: 2.09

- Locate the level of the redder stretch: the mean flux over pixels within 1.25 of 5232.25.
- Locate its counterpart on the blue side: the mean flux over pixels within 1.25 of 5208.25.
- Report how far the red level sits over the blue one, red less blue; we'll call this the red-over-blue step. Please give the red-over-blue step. 0.09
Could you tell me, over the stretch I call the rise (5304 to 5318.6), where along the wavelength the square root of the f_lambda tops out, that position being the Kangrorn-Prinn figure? 5305.71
